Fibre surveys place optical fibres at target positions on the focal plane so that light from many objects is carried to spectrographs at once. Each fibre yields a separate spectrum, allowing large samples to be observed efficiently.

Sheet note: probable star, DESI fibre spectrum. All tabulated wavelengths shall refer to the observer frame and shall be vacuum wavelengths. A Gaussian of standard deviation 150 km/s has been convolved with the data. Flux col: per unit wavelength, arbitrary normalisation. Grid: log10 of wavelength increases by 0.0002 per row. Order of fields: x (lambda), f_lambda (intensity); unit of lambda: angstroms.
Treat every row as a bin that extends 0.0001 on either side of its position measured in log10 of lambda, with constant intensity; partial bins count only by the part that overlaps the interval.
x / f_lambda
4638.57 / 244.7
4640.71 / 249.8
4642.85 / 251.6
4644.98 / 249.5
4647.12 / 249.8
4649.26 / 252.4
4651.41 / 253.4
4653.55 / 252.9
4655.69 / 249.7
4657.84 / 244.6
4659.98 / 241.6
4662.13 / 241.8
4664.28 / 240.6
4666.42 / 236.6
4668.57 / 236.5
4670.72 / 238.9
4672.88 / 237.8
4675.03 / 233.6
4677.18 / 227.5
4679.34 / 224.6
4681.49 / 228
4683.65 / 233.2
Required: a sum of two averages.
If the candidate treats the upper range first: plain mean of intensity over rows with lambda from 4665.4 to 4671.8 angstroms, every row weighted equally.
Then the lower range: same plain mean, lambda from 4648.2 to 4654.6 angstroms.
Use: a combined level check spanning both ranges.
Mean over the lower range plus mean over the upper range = 490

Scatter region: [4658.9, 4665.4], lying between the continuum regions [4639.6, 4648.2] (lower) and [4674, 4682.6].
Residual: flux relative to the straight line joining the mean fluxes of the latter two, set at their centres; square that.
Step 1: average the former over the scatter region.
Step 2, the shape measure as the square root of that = 2.8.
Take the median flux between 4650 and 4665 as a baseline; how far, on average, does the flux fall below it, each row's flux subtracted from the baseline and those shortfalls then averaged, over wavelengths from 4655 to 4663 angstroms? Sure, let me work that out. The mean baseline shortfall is 0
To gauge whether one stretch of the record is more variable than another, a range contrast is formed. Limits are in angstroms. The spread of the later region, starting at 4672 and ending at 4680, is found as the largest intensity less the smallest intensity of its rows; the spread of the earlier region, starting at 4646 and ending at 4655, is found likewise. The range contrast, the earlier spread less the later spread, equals -10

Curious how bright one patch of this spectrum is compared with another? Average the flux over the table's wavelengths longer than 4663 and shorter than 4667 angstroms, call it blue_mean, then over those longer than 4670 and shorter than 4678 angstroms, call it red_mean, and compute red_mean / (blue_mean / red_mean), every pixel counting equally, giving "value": 230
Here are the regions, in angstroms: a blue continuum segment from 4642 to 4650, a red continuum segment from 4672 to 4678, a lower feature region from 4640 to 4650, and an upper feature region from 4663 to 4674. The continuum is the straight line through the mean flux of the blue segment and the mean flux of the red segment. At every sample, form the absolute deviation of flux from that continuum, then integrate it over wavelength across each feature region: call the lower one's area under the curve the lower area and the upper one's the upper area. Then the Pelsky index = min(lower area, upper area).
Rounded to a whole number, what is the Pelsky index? 21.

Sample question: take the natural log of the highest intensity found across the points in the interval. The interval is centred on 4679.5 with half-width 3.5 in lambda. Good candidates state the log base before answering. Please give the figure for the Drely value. 5.43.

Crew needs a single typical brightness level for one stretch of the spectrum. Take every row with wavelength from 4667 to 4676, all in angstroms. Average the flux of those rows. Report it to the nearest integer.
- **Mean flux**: 237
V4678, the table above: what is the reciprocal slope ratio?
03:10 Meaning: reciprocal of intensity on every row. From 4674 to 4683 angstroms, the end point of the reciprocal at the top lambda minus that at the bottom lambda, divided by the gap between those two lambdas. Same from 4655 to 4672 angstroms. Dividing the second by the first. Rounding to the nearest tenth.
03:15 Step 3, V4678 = 0.7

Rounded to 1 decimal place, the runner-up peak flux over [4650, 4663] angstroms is 252.9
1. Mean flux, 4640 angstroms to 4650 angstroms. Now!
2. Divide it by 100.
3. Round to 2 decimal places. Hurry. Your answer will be 2.51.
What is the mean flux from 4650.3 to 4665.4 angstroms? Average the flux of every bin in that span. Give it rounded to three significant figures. 246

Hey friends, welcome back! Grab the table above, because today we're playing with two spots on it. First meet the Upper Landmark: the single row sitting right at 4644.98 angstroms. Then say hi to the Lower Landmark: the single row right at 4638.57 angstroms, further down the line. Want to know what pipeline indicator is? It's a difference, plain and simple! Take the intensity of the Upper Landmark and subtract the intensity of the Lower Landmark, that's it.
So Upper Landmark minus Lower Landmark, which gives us 5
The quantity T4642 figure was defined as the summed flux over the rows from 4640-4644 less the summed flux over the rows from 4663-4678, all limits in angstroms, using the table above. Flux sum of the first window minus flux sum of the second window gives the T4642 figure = -1150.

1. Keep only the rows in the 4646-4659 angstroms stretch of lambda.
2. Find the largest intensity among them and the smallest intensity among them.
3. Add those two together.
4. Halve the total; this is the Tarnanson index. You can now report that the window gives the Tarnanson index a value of 249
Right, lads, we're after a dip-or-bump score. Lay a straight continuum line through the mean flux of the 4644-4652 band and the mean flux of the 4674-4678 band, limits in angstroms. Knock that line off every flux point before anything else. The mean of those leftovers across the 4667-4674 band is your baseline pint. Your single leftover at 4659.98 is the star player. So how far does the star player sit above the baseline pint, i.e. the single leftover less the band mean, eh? -4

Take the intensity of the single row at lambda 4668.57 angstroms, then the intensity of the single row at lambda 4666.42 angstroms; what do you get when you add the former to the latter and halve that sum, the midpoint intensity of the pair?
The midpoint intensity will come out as 237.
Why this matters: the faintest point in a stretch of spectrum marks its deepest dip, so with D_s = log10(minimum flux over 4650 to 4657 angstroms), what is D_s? 2.397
